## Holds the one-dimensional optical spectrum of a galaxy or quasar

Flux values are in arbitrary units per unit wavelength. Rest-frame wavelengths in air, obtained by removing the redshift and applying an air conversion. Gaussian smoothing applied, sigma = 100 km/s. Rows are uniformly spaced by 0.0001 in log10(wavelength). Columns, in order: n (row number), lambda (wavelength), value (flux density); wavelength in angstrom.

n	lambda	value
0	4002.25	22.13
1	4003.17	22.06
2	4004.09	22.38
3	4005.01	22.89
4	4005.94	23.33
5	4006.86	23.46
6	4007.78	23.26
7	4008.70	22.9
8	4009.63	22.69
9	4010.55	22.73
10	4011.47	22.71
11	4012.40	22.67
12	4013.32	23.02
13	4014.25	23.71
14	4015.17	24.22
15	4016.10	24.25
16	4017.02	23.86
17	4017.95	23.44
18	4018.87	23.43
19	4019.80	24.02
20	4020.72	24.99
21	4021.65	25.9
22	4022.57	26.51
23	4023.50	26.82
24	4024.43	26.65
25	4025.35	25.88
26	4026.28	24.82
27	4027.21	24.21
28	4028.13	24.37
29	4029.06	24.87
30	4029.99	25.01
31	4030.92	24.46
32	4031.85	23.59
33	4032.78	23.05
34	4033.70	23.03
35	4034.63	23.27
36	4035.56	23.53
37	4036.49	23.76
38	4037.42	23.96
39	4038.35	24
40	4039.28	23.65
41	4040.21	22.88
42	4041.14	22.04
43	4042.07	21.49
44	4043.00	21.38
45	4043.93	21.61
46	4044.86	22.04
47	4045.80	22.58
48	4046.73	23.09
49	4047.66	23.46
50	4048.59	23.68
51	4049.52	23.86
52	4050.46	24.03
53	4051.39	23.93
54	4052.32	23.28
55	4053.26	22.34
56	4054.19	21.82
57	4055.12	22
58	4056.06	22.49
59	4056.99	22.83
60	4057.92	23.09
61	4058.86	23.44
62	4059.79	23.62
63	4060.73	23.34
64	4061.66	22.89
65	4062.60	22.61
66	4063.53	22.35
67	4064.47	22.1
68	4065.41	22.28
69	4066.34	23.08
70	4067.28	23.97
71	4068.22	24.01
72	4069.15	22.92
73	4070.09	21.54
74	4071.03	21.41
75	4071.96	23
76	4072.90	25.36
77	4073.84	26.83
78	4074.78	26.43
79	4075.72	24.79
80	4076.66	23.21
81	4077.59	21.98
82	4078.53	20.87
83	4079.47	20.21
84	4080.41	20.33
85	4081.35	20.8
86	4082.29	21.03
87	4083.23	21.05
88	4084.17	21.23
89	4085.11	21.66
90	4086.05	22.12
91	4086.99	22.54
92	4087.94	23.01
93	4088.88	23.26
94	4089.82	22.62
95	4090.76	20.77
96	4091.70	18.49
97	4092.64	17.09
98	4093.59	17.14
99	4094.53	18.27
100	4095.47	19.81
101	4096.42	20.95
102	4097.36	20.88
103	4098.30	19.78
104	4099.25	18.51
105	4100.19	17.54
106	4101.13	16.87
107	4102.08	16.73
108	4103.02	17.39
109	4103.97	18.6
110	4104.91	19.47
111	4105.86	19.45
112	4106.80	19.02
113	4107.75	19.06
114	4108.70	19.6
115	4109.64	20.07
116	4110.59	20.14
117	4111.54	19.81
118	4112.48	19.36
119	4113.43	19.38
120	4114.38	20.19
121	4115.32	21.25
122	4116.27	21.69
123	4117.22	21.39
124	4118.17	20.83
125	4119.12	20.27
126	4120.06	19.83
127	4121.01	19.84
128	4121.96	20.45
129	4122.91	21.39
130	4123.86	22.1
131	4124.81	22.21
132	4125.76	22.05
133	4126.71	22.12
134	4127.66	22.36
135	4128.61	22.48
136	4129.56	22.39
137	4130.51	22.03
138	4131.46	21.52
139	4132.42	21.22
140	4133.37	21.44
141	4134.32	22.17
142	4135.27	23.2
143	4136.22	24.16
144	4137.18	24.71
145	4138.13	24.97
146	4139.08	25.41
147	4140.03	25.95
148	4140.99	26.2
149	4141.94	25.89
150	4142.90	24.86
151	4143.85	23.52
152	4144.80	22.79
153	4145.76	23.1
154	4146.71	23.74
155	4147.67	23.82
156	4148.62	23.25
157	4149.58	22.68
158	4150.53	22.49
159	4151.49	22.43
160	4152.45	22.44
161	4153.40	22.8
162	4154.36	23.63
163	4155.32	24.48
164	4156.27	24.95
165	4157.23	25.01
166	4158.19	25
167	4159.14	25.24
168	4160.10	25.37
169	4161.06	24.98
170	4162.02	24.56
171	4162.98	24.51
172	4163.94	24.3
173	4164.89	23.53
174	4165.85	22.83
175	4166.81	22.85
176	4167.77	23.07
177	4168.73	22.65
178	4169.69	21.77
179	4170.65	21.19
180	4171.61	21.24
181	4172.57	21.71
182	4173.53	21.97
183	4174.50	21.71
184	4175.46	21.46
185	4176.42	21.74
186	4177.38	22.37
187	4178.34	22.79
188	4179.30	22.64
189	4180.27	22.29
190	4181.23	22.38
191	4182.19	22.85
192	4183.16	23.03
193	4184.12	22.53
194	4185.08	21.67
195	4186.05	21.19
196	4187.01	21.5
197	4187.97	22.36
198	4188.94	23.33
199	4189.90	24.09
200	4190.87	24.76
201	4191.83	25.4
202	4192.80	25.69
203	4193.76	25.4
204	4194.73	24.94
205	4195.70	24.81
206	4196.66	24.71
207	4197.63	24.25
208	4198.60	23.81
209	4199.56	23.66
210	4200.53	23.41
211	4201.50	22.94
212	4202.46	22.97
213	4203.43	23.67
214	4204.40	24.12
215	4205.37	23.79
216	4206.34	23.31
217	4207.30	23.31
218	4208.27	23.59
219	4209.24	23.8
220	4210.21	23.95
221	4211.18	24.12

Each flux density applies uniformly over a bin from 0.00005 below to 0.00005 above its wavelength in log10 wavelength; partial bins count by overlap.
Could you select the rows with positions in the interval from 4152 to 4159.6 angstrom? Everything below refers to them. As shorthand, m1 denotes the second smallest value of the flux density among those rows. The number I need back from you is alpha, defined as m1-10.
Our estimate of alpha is 12.8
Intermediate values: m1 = 22.8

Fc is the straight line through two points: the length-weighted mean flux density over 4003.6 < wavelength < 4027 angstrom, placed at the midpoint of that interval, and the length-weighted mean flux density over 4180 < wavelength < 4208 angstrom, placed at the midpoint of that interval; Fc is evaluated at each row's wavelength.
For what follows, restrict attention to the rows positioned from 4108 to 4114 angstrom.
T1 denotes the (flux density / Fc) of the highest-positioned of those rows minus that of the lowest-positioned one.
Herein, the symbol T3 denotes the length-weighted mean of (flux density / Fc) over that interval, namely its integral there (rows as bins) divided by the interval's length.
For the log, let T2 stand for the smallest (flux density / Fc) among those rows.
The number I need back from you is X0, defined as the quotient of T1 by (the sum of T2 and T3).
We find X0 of -0.005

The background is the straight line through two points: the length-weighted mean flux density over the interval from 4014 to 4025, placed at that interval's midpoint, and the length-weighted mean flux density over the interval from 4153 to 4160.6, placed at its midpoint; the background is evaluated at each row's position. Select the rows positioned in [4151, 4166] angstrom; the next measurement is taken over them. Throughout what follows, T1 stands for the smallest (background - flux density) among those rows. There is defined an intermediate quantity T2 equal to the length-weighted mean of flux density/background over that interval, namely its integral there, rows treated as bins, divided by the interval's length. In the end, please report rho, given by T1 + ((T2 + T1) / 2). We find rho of -0.7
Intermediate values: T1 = -0.8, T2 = 0.98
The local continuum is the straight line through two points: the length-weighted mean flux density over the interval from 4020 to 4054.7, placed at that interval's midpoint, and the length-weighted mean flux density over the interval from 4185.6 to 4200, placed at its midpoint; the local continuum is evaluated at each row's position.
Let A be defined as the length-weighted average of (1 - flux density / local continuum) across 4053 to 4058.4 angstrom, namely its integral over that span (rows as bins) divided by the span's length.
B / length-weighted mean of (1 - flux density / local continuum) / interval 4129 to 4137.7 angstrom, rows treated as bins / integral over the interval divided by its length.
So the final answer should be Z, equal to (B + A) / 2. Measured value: 0.058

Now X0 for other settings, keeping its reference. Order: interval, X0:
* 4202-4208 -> 0.008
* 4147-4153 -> -0.030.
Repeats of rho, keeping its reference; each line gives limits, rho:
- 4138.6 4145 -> -1.9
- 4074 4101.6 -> -2.1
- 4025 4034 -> -1.1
